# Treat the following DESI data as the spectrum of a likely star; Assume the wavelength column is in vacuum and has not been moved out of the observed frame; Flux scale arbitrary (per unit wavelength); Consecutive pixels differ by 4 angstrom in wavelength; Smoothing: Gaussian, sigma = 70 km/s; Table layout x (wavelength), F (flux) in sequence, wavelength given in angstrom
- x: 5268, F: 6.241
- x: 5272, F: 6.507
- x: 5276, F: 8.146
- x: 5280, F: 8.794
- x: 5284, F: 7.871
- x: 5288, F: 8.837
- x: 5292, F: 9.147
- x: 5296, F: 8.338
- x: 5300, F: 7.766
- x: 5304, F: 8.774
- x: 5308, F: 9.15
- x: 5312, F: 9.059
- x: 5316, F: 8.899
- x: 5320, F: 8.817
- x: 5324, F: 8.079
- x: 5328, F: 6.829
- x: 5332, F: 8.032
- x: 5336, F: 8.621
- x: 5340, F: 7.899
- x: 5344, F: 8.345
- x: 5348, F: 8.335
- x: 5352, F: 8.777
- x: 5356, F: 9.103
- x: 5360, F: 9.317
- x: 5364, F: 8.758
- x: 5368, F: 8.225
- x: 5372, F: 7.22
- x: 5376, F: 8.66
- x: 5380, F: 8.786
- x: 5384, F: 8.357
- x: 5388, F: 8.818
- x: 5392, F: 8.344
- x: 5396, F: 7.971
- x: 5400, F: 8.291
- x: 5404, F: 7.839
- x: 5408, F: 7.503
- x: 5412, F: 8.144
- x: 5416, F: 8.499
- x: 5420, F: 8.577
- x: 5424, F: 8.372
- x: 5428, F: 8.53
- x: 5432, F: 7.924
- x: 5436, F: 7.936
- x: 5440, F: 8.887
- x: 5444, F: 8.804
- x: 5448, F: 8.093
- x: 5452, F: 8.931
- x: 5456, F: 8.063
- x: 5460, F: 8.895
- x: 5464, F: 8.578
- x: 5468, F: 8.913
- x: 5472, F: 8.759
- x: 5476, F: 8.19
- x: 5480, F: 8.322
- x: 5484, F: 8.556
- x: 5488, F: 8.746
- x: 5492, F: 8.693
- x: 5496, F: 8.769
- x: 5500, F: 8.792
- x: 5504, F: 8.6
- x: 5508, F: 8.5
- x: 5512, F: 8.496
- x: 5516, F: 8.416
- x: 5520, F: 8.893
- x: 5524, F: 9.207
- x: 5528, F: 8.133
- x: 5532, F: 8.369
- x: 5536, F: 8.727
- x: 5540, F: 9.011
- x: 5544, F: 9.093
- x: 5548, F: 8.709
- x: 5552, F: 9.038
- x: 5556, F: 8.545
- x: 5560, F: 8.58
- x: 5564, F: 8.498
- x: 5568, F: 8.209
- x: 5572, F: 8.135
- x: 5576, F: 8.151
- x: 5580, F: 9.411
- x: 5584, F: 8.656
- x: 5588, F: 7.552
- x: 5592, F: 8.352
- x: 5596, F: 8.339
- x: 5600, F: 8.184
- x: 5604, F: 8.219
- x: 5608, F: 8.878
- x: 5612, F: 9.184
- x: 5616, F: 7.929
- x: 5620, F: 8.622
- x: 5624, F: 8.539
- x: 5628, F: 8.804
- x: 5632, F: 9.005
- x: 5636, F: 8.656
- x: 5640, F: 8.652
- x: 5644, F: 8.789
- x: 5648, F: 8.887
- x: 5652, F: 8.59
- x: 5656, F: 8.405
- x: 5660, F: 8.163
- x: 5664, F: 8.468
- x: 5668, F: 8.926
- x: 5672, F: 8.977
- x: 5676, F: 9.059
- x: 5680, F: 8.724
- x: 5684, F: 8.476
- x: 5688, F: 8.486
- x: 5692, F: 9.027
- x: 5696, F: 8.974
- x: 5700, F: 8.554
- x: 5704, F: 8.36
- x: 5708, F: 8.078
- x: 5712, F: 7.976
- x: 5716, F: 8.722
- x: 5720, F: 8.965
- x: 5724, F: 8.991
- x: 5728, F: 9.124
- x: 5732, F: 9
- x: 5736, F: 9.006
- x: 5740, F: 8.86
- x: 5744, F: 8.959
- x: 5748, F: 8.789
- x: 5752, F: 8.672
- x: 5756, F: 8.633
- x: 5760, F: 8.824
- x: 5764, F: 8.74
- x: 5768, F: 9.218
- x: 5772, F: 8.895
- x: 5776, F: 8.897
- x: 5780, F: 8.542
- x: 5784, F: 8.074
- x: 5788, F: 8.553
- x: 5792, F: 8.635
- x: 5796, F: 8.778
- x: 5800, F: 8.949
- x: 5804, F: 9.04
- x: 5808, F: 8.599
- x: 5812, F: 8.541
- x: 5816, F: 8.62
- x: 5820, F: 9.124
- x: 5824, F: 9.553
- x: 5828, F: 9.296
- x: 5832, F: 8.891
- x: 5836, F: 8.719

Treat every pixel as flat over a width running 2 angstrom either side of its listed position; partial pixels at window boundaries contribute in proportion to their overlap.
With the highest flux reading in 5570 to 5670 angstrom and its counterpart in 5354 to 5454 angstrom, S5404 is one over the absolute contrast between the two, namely 11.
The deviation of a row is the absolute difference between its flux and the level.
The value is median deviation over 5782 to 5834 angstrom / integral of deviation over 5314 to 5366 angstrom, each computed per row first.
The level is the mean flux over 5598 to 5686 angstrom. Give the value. 0.0101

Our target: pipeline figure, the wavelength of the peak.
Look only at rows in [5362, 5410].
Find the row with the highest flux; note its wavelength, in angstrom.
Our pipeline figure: 5388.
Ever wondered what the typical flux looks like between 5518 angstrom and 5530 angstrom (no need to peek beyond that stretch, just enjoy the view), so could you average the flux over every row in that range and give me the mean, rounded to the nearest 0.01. 8.74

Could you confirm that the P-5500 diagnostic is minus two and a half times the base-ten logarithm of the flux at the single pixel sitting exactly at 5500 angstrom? -2.36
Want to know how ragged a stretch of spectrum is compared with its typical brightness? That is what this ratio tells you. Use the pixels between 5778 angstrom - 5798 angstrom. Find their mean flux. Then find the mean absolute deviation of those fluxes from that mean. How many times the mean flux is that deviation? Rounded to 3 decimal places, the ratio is 0.021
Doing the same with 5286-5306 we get 0.049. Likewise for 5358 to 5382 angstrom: 0.061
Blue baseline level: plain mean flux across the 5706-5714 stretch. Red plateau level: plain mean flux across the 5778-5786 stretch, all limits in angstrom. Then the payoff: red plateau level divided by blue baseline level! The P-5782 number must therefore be 1.04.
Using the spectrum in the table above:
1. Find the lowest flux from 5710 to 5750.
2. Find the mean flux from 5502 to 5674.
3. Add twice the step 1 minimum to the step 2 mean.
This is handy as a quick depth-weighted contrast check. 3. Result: 24.5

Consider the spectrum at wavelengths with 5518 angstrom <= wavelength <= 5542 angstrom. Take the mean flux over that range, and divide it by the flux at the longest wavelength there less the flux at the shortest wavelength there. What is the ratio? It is 74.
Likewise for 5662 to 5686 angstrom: 1096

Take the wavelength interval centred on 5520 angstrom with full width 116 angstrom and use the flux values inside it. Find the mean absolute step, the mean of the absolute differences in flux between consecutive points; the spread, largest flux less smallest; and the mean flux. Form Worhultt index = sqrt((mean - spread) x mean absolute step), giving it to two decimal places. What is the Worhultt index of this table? 1.34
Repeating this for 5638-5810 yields 1.28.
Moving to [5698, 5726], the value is 1.41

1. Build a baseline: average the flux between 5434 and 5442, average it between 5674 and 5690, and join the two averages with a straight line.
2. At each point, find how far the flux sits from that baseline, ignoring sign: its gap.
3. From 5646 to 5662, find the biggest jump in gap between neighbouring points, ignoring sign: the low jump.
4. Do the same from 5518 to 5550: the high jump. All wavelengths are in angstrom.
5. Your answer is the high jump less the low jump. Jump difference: 0.1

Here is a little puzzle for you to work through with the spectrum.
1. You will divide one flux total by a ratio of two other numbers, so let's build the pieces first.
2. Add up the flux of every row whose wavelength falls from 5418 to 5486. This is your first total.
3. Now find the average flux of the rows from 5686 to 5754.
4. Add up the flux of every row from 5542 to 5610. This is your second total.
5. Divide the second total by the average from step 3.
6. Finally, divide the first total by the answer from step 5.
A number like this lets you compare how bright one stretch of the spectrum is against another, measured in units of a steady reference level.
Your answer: 8.72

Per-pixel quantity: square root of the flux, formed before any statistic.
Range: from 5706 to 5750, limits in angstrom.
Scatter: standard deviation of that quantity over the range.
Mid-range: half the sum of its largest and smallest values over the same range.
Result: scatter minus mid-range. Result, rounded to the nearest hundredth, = -2.86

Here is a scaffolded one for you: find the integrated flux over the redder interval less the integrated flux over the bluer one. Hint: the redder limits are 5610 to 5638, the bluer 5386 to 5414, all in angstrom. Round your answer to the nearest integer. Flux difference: 15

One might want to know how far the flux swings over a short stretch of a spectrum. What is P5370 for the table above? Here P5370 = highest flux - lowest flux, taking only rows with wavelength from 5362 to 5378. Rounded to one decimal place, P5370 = 1.5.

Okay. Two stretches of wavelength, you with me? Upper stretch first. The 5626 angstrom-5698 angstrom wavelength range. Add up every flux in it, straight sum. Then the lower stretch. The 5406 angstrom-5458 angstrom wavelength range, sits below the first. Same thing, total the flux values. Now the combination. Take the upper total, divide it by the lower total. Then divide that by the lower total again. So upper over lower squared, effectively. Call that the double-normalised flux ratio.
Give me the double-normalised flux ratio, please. 0.013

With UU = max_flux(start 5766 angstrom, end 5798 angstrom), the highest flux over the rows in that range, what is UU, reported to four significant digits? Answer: 9.218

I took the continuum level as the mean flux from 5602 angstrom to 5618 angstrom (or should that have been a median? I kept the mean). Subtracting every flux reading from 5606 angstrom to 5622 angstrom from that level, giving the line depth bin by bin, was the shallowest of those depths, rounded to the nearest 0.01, -0.63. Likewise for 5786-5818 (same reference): -0.49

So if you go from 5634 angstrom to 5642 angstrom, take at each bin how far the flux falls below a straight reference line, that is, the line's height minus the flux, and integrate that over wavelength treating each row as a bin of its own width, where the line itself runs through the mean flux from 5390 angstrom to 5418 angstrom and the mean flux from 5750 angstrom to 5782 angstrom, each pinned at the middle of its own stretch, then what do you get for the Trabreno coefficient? -1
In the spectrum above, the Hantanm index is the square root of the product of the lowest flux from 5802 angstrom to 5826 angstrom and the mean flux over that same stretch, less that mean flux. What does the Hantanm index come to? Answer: -0.19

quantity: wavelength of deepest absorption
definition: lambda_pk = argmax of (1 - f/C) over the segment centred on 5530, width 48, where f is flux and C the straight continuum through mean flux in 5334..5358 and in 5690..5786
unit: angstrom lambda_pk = 5528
